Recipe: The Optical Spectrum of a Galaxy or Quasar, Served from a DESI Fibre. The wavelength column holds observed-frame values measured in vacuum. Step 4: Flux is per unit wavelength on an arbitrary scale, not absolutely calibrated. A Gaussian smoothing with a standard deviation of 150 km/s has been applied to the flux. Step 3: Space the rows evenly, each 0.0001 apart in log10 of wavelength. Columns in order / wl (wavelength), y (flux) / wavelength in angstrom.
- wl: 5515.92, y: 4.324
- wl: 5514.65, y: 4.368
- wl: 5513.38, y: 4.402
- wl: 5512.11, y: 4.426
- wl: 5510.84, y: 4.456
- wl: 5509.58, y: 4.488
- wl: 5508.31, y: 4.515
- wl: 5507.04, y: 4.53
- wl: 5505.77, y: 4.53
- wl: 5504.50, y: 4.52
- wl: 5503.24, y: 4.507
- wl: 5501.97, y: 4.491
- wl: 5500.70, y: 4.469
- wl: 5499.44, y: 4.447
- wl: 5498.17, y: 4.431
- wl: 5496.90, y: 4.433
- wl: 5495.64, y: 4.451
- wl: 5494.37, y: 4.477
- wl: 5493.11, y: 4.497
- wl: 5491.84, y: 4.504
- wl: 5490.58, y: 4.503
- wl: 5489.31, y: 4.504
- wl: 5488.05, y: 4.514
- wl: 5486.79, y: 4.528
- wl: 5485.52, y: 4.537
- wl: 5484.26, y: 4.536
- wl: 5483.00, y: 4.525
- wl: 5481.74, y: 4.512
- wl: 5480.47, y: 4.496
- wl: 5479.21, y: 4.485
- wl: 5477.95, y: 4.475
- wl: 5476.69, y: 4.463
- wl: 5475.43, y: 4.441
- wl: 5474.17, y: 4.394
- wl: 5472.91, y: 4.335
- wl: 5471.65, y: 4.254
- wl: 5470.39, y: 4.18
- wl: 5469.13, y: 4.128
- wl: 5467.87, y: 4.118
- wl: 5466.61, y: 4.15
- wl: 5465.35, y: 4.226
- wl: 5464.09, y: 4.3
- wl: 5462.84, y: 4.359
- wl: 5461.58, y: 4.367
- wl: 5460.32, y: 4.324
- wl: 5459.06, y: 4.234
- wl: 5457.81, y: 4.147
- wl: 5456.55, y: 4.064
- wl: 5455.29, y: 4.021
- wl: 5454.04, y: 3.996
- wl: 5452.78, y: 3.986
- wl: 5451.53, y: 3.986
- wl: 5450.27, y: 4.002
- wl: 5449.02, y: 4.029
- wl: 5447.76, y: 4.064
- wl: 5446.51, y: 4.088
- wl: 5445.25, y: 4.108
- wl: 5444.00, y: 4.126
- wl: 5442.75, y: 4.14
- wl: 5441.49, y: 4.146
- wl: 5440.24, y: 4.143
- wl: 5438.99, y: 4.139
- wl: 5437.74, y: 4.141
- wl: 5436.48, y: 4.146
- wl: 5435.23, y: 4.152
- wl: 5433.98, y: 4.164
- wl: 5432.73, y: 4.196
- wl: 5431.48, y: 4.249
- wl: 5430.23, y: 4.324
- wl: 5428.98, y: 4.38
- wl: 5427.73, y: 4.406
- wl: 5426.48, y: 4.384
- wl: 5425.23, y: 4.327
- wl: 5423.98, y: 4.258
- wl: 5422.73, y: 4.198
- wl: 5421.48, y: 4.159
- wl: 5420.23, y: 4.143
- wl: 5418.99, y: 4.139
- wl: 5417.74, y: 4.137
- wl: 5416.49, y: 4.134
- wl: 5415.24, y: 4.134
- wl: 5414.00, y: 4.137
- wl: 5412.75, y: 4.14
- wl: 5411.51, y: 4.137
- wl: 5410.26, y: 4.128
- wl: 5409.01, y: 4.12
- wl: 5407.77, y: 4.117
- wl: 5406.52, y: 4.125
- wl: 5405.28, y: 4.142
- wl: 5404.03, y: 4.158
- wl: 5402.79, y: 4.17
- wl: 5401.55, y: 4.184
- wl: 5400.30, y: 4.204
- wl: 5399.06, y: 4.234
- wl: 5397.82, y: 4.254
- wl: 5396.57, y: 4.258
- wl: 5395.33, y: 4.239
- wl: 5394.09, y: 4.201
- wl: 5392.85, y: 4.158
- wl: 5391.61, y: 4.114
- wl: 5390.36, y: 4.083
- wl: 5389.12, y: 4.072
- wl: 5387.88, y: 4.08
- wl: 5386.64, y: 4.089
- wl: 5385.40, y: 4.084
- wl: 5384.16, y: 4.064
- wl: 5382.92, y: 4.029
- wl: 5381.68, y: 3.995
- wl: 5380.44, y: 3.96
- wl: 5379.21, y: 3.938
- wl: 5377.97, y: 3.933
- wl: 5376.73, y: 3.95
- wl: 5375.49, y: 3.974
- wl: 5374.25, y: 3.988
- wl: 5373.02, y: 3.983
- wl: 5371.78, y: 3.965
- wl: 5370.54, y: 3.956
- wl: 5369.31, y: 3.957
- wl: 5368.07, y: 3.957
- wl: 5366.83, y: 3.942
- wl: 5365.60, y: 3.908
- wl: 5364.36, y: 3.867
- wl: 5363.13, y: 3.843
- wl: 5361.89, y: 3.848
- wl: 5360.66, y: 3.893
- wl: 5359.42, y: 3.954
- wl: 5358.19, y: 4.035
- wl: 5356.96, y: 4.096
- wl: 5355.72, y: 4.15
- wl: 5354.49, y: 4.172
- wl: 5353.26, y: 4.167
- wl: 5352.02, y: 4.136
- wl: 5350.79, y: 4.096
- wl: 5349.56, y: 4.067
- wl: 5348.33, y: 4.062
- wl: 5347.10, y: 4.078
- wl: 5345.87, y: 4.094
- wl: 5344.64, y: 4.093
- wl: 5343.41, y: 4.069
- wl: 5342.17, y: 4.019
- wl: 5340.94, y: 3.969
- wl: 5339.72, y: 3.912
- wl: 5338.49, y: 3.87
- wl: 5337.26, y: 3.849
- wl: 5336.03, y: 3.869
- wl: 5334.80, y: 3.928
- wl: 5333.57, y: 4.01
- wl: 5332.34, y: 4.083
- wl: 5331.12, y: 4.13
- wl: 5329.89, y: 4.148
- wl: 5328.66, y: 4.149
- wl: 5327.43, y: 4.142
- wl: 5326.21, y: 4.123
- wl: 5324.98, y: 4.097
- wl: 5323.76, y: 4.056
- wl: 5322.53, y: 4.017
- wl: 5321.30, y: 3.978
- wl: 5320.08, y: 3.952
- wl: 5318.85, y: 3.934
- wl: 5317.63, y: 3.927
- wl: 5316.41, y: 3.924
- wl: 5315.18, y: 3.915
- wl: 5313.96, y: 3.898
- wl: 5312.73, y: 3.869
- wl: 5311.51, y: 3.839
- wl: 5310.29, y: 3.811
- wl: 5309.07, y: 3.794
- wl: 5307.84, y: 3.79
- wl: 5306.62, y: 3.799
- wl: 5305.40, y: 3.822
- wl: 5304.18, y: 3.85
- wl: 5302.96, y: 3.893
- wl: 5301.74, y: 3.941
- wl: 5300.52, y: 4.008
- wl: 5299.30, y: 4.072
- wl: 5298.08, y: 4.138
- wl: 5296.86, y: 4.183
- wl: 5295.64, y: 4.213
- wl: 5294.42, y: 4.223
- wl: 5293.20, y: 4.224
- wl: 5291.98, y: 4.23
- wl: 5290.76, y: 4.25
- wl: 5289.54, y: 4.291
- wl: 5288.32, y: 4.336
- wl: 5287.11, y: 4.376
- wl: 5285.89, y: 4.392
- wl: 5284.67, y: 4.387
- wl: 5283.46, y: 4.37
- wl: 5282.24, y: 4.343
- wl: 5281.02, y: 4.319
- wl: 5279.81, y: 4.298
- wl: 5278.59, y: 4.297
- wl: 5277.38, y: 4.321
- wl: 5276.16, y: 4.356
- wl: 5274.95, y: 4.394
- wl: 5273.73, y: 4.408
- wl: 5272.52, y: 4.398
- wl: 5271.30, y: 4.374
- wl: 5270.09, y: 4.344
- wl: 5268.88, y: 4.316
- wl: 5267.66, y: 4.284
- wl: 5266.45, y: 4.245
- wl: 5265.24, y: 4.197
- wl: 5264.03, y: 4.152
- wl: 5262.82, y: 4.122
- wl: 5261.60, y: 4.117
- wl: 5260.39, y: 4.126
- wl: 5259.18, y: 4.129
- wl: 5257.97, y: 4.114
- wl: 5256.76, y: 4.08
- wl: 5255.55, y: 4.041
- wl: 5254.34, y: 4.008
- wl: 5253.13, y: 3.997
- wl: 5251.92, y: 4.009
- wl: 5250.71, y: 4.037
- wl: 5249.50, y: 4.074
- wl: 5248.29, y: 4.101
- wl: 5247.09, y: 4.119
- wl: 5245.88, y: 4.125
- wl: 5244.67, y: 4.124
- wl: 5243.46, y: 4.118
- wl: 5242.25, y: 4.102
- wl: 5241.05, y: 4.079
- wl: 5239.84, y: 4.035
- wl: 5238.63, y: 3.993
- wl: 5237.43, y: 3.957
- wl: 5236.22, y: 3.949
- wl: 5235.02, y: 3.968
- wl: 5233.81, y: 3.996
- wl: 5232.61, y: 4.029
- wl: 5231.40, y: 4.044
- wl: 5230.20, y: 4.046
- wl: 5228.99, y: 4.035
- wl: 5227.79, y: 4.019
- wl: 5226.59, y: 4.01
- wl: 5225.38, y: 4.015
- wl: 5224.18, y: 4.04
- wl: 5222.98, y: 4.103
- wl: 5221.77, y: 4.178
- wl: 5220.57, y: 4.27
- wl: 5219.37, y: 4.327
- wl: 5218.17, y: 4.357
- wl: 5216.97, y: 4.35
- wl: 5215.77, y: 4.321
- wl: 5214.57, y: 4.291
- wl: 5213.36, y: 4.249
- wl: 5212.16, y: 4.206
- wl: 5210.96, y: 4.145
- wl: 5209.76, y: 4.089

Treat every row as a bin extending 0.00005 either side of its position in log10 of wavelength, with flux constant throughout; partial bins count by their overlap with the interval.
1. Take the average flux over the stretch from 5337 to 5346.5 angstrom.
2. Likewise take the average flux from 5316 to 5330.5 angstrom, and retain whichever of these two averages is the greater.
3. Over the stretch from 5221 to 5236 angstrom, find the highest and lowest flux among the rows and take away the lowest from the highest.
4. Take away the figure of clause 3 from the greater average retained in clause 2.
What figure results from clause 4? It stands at 3.8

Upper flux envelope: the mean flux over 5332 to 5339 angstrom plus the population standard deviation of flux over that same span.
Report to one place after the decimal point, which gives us 4.0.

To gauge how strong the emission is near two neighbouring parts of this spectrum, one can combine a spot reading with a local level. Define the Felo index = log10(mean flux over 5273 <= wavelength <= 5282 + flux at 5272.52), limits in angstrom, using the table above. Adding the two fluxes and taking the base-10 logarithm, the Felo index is 0.942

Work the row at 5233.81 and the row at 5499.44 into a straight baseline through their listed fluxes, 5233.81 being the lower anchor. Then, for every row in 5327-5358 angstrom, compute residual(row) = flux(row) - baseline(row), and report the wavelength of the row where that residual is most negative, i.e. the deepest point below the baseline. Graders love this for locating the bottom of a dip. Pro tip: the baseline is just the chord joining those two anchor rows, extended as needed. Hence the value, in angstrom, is 5337.26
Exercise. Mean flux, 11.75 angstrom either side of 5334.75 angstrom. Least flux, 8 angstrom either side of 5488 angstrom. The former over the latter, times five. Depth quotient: 4.5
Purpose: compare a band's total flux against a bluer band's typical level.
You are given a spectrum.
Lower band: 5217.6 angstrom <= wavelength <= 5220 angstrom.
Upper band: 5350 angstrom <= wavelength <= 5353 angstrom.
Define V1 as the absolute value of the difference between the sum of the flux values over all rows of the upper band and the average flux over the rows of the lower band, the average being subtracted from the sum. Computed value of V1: 3.9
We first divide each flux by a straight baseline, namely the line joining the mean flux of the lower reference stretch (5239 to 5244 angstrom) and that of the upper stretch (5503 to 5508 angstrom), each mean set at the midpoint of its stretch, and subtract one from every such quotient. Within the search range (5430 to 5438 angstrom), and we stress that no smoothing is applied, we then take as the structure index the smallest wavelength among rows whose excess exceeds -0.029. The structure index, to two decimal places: 5430.23 angstrom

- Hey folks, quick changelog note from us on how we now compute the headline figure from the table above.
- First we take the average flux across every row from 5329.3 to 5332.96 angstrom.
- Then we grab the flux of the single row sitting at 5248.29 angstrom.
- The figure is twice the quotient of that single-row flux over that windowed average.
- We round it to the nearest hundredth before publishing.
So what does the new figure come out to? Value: 1.99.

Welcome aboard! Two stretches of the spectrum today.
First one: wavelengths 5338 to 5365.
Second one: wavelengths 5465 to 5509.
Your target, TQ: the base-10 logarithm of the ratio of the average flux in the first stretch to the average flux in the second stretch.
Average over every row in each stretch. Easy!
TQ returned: -0.042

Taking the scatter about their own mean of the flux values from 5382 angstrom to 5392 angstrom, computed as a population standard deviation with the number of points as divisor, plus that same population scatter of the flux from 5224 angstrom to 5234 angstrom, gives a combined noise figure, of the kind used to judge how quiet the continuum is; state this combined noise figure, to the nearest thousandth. 0.039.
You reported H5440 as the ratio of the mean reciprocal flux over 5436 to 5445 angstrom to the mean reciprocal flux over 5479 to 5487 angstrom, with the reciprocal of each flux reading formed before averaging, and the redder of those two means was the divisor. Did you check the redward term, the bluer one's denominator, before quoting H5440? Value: 1.09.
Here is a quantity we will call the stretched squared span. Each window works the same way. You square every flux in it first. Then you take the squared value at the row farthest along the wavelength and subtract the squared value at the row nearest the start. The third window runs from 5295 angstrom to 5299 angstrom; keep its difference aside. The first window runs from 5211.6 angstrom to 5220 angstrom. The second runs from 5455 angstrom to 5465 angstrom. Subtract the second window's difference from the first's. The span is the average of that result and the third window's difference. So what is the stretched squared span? -1.0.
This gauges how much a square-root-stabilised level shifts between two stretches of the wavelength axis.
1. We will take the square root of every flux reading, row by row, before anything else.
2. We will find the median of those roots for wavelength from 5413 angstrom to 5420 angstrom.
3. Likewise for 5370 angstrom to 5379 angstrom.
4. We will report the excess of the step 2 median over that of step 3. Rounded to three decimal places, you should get 0.043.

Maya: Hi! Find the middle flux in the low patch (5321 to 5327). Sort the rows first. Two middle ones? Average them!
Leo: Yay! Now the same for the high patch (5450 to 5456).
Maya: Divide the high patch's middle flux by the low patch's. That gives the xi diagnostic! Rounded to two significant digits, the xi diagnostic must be 0.99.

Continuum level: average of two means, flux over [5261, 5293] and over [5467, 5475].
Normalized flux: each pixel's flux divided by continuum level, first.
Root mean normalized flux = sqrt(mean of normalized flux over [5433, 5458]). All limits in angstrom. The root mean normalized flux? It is 0.98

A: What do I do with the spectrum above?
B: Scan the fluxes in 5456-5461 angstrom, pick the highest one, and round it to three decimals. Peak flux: 4.324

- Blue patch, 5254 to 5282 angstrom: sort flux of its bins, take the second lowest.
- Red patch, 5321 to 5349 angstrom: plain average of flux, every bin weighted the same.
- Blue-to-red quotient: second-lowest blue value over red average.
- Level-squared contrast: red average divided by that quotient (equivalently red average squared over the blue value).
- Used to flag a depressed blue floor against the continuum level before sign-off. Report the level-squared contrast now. 4.02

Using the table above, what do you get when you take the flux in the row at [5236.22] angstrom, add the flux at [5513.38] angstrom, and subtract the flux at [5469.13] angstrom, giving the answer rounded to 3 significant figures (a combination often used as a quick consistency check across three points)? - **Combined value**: 4.22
